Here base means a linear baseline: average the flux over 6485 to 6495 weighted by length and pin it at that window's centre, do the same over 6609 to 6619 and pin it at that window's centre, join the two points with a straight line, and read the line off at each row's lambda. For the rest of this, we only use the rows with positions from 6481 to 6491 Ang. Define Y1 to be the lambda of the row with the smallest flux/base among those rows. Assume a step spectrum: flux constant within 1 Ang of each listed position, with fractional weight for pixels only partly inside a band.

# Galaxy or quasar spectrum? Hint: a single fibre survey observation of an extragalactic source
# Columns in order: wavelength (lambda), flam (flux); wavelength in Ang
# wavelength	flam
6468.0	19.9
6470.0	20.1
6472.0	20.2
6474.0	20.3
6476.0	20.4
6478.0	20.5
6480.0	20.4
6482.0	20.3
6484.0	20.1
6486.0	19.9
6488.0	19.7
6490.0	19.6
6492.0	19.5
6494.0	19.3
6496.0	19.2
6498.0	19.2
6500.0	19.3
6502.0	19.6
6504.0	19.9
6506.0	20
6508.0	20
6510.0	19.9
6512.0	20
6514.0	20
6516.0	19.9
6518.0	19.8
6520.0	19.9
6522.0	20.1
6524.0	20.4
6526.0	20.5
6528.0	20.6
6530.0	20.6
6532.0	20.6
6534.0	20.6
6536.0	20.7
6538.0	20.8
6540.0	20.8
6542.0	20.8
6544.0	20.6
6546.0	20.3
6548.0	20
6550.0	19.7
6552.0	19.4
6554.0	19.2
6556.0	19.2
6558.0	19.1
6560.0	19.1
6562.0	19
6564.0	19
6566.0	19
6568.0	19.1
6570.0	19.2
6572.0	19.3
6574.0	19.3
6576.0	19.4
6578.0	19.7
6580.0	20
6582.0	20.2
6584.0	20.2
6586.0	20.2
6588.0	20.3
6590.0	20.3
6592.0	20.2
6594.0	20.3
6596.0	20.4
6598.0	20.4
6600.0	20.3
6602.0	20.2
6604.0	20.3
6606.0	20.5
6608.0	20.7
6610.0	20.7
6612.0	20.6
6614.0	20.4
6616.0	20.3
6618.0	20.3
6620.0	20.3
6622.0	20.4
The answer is 6490.0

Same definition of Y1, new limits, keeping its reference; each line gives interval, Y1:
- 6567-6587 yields 6568.0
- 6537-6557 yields 6556.0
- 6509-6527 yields 6518.0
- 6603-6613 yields 6604.0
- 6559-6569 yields 6566.0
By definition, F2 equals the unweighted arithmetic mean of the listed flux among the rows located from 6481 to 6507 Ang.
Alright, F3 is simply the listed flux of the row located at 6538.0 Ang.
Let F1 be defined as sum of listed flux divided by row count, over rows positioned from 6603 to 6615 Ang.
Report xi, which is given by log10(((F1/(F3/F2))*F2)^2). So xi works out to 5.16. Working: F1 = 20.53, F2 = 19.7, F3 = 20.8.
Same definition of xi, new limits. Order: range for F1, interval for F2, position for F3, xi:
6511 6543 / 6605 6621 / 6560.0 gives 5.30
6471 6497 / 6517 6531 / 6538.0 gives 5.19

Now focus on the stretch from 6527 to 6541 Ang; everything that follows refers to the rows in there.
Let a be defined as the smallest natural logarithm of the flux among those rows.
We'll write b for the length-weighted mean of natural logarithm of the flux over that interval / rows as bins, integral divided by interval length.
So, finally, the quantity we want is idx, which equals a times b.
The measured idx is 9.2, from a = 3.03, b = 3.03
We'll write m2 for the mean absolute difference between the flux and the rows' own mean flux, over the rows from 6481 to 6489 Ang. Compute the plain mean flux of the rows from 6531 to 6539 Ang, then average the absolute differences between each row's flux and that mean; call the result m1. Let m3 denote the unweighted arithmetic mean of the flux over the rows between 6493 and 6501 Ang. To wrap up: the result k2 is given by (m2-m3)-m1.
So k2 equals -19.1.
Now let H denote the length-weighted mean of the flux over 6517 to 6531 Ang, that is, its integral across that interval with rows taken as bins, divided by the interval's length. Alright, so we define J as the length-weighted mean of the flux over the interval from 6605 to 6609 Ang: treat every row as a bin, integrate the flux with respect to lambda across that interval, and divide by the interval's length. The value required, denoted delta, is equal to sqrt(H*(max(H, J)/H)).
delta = 4.54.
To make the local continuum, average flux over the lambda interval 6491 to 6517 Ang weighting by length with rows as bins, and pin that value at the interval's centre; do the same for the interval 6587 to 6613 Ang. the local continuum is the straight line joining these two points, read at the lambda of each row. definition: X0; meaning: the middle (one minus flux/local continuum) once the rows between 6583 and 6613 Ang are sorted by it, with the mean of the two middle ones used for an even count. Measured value 0.001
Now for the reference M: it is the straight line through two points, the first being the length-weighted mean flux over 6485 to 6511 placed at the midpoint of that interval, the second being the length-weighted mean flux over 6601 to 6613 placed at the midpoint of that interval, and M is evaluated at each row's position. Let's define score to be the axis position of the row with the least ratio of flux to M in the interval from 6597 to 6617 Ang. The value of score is 6616.0 Ang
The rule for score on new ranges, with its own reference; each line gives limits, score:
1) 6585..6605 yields 6602.0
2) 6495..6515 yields 6498.0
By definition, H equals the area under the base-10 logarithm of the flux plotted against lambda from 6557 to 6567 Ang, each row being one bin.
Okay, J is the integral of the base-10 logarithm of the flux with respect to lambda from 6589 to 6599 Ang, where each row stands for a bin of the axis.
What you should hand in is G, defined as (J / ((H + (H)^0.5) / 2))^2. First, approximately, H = 12.8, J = 13.1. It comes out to 2.55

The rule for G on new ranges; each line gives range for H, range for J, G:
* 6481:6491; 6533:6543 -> 2.52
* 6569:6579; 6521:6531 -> 2.54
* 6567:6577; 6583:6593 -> 2.53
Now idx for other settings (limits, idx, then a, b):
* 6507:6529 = 9.0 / 2.99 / 3.00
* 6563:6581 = 8.7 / 2.94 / 2.96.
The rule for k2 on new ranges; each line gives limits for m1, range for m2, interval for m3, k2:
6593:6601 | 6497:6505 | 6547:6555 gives -19.4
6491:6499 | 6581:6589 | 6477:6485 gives -20.4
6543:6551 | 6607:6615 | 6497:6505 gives -19.7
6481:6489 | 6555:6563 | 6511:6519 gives -20.1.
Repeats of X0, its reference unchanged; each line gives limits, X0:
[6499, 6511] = -0.010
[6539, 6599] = 0.014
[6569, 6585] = 0.033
